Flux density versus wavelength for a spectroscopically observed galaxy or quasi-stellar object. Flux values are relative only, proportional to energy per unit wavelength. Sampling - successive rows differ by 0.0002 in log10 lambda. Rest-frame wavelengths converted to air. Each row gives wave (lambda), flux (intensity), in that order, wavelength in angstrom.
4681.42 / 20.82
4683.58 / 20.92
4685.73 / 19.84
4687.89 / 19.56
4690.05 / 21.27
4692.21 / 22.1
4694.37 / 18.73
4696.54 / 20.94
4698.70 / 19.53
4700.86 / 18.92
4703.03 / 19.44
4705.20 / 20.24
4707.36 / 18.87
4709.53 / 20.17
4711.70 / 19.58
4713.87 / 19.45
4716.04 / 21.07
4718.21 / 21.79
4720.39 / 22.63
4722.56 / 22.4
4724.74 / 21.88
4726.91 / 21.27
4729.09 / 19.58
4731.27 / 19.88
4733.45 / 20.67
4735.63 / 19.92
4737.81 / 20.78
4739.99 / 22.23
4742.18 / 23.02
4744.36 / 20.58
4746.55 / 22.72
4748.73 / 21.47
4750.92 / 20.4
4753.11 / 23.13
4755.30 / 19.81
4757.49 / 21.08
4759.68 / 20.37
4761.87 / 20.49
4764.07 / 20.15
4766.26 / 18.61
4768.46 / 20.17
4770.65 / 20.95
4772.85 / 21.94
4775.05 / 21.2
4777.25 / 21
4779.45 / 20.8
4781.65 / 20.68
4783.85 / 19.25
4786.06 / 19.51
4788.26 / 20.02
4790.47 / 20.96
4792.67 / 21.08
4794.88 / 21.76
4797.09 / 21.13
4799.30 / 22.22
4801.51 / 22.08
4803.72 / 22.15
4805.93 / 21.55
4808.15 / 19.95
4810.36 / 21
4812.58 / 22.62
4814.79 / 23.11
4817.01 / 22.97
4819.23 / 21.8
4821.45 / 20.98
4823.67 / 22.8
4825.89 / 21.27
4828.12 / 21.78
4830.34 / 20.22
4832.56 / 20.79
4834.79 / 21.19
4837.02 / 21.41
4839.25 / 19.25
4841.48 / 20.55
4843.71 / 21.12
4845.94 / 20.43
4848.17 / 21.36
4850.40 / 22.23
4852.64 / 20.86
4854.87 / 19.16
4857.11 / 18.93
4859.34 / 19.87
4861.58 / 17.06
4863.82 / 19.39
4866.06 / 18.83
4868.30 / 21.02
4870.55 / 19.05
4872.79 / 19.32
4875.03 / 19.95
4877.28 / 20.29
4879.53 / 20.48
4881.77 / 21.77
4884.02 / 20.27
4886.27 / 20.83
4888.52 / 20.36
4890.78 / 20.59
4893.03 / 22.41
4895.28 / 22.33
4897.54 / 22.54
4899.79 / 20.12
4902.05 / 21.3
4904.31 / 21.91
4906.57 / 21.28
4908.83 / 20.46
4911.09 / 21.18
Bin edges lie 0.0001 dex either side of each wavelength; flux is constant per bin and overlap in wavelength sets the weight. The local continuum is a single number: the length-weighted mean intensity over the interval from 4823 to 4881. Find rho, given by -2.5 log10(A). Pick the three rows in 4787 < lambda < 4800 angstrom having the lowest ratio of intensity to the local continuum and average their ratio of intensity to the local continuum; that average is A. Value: -0.02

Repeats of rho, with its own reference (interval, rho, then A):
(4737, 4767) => 0.04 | 0.96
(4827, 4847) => 0.02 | 0.98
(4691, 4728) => 0.08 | 0.93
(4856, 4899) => 0.12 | 0.90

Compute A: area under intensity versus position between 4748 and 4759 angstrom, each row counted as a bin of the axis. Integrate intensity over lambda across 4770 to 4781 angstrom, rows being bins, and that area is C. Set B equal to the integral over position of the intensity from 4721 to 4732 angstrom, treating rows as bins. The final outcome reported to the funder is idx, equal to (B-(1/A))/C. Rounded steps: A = 232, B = 232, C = 233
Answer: 1.00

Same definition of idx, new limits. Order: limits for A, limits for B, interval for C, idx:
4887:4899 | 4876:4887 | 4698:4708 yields 1.17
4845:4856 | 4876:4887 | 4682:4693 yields 1.00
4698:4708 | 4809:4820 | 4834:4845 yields 1.08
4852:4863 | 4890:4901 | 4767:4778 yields 1.03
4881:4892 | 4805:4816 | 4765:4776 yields 1.05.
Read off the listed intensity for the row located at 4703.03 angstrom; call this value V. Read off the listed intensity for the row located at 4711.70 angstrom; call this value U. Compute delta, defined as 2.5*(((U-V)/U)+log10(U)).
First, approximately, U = 19.58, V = 19.44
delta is 3.25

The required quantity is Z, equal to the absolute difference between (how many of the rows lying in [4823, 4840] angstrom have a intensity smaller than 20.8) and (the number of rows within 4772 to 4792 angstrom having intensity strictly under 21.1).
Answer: 4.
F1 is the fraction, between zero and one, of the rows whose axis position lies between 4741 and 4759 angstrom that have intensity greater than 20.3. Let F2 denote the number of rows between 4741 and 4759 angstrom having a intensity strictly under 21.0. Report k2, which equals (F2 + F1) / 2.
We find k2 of 1.9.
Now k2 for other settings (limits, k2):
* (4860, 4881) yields 4.1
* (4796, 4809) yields 0.9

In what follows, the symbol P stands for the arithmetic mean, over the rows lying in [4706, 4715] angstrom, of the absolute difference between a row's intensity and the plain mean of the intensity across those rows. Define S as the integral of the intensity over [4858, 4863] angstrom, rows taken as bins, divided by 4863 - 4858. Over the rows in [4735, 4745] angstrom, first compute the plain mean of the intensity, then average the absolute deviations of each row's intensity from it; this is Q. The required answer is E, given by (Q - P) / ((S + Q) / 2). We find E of 0.071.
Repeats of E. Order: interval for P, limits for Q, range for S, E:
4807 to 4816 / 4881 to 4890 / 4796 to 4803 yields -0.063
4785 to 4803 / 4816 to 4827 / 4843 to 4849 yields 0.003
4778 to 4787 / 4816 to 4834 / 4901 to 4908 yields 0.007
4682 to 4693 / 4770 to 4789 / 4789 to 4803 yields -0.015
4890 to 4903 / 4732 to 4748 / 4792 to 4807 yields 0.016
